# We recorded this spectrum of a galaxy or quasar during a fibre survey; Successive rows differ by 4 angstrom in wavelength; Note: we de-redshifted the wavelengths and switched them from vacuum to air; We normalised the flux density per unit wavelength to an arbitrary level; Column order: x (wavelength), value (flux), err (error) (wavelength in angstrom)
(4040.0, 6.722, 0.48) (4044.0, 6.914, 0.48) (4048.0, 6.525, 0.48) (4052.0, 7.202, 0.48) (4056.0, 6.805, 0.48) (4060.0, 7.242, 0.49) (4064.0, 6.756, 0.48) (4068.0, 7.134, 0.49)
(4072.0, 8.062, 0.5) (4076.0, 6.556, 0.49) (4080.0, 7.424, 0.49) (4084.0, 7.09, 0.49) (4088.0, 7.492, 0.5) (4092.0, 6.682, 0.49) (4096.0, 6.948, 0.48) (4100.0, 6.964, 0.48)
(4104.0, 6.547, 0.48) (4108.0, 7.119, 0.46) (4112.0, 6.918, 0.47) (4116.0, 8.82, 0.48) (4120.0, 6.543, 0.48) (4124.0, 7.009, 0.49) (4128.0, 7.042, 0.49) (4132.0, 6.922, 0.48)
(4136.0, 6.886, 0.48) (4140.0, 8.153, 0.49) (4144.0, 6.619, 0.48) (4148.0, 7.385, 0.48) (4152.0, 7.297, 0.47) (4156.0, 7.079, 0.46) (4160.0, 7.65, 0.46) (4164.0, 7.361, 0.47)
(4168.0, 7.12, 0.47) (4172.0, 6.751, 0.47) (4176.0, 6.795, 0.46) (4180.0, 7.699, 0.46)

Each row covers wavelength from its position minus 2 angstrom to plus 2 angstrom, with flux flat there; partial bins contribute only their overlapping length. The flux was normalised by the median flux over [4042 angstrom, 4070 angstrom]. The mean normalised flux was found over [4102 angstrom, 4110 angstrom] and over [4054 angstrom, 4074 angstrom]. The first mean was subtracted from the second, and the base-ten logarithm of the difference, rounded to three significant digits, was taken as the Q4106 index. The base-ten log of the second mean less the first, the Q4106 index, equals -1.28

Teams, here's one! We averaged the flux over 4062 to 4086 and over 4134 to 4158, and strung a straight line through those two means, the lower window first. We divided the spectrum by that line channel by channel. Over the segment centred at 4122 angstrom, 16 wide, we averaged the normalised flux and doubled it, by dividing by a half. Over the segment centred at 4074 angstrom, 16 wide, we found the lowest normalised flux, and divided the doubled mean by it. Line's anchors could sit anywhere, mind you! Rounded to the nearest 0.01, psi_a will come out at 2.23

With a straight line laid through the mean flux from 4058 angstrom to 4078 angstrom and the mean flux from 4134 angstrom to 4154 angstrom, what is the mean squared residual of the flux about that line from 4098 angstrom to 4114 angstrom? 0.15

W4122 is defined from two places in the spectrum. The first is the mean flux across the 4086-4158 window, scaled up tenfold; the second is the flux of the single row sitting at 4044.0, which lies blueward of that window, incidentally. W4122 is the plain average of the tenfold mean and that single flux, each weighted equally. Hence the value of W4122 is 39.1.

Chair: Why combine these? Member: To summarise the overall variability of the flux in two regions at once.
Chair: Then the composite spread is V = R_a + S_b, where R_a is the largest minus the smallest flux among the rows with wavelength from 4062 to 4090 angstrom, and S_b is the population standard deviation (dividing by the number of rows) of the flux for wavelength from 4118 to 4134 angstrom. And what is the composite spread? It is 1.70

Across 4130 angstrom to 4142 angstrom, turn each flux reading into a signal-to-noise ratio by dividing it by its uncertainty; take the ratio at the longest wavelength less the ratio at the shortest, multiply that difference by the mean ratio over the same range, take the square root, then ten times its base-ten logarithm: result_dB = 7.6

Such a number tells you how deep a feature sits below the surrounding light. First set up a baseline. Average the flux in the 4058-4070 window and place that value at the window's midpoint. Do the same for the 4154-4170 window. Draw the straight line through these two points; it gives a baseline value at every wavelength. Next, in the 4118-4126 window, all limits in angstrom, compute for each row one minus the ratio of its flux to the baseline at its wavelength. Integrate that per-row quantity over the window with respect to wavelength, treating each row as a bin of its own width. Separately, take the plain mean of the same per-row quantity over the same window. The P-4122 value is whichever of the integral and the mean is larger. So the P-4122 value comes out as 0.47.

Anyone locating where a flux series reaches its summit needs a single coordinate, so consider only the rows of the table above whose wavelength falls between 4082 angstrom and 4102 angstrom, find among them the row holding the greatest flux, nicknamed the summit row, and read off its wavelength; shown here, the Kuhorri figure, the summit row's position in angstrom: 4088.0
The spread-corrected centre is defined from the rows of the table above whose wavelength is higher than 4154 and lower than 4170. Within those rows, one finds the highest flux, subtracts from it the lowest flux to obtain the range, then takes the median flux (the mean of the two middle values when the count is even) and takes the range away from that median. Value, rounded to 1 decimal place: 6.7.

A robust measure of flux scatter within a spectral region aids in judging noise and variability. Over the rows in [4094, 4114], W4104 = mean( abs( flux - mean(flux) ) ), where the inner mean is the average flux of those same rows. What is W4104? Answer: 0.14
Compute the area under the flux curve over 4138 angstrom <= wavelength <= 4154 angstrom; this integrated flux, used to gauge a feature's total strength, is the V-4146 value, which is 118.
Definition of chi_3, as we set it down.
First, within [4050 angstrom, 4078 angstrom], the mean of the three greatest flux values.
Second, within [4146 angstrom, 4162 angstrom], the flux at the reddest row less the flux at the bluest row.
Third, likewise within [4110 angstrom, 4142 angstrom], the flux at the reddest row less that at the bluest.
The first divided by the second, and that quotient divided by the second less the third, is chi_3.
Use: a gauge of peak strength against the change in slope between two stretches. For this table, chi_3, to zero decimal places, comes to -29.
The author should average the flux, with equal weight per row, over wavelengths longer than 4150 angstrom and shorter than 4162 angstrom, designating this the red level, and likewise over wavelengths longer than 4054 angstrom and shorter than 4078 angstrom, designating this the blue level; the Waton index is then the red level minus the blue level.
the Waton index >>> 0.2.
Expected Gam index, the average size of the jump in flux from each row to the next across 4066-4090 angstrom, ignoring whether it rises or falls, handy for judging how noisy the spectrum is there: 0.81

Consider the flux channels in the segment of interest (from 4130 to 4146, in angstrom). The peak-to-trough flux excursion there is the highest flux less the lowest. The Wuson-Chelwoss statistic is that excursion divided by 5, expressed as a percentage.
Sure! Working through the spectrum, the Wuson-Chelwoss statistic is 31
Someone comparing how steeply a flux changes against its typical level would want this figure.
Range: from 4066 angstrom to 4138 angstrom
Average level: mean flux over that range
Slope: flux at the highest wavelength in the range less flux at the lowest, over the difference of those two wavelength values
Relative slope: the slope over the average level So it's -0.001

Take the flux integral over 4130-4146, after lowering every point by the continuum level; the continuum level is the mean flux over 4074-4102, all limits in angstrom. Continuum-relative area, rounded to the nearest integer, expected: 2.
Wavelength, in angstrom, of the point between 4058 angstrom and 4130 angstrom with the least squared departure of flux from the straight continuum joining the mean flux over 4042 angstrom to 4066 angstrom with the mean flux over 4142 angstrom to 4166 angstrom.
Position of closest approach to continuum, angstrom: 4108.0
